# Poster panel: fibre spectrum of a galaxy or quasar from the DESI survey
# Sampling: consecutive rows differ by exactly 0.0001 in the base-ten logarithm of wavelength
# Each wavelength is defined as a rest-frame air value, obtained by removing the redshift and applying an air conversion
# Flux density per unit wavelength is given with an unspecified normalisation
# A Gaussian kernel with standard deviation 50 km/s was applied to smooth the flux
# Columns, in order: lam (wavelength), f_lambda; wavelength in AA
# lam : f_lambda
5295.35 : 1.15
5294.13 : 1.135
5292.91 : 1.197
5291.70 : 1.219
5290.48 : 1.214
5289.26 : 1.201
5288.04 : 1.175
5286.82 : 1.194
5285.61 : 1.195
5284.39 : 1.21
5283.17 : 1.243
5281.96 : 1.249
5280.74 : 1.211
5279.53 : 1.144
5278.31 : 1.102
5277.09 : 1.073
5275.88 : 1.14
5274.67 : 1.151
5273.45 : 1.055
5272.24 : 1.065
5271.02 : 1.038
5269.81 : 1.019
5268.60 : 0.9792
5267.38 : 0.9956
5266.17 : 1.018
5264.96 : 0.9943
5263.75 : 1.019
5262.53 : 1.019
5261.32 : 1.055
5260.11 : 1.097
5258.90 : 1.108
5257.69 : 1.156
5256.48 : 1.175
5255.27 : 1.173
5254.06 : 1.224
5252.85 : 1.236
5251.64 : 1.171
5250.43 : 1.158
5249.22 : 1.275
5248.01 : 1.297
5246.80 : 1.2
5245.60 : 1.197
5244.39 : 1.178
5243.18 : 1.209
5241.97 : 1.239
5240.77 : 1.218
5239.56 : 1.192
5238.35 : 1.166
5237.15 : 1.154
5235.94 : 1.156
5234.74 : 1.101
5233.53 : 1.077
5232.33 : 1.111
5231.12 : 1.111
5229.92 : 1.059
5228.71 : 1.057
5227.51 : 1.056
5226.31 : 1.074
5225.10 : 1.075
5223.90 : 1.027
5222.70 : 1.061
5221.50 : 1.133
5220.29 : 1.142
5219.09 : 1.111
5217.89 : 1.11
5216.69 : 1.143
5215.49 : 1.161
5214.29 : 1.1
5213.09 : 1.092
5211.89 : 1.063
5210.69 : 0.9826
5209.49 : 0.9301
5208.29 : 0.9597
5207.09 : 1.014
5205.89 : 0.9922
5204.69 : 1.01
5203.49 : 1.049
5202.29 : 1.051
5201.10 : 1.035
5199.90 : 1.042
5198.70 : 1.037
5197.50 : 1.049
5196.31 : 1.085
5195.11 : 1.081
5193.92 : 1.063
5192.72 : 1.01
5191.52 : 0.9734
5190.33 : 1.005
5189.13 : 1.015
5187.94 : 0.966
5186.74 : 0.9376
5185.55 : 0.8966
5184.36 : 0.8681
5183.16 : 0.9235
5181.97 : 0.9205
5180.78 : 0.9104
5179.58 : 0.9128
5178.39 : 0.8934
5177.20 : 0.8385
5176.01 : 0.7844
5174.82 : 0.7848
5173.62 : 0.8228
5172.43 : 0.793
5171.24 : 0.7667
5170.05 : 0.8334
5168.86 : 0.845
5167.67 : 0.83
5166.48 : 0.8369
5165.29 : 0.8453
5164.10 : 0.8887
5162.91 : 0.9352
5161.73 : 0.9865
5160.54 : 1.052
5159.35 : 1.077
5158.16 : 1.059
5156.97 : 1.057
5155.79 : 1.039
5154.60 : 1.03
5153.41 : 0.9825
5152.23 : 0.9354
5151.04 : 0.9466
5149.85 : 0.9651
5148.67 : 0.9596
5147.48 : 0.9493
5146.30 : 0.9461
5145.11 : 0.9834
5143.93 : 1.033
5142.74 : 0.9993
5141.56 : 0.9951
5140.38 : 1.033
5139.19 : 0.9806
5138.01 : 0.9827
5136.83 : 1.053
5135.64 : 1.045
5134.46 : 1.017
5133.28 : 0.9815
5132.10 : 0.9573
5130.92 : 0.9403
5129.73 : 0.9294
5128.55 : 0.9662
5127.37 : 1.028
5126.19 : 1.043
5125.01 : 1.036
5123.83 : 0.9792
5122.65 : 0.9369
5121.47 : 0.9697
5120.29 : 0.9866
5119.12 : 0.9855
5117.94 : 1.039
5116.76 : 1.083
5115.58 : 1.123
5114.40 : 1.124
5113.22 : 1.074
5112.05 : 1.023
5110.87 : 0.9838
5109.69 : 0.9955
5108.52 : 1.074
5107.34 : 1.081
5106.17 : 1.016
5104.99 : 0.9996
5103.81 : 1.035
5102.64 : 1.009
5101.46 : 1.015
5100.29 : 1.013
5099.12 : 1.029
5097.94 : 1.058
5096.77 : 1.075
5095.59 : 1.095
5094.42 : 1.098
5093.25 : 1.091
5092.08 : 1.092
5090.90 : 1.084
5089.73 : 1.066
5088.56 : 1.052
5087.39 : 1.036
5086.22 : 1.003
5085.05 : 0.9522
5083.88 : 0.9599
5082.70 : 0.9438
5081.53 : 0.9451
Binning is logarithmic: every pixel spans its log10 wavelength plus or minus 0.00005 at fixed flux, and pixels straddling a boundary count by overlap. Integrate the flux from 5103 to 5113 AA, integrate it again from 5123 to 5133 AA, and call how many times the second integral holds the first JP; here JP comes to 0.96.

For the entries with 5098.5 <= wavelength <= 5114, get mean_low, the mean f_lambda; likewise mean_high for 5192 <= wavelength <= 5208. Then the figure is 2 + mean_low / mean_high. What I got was 2.99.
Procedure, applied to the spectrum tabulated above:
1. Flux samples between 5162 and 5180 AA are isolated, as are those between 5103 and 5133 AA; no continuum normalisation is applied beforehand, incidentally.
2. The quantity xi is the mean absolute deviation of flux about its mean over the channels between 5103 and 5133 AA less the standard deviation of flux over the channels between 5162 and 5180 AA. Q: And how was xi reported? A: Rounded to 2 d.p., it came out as 0.00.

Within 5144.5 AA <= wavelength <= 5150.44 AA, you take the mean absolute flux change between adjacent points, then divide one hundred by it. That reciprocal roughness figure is 7105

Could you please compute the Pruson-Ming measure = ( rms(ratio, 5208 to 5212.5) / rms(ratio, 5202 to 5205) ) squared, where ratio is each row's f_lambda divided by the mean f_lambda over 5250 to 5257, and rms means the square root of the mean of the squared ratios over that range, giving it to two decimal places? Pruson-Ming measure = 0.90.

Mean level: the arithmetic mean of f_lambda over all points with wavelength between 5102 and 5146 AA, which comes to 1.01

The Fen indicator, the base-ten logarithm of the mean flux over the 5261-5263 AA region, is 0.02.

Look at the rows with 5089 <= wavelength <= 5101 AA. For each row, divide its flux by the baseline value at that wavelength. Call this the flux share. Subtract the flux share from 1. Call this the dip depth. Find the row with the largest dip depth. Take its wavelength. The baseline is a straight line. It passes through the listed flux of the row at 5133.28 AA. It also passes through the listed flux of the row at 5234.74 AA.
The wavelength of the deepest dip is 5100.29 AA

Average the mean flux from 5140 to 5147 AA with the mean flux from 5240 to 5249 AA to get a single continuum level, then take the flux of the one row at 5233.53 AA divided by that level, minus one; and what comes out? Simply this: -0.029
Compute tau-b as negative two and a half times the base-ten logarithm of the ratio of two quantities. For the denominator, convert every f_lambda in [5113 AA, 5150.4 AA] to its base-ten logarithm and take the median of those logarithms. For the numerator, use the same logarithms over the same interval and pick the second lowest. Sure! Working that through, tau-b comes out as -1.7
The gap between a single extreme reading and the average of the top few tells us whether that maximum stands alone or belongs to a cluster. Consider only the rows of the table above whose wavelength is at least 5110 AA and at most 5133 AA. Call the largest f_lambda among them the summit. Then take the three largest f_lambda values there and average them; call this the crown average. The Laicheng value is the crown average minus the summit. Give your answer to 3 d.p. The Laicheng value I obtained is -0.014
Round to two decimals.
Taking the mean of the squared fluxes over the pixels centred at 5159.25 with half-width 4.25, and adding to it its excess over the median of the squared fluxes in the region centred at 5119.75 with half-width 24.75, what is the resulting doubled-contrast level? 1.09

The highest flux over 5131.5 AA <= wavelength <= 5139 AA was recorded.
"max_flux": 1.053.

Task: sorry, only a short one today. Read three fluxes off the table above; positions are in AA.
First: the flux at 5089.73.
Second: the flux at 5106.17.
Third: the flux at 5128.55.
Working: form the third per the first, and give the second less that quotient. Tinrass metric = 0.11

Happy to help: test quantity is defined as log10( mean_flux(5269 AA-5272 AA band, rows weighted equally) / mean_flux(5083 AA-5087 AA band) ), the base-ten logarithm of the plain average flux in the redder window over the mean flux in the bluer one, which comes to 0.025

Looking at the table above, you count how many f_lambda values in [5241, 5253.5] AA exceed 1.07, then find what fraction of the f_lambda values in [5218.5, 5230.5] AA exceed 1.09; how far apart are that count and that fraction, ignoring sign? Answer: 10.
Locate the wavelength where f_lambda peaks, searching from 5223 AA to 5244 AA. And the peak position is 5241.97 AA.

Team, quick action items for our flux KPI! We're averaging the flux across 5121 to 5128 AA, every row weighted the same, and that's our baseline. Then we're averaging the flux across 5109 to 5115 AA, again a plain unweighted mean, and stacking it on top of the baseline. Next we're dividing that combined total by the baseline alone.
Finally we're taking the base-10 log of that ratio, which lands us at 0.310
